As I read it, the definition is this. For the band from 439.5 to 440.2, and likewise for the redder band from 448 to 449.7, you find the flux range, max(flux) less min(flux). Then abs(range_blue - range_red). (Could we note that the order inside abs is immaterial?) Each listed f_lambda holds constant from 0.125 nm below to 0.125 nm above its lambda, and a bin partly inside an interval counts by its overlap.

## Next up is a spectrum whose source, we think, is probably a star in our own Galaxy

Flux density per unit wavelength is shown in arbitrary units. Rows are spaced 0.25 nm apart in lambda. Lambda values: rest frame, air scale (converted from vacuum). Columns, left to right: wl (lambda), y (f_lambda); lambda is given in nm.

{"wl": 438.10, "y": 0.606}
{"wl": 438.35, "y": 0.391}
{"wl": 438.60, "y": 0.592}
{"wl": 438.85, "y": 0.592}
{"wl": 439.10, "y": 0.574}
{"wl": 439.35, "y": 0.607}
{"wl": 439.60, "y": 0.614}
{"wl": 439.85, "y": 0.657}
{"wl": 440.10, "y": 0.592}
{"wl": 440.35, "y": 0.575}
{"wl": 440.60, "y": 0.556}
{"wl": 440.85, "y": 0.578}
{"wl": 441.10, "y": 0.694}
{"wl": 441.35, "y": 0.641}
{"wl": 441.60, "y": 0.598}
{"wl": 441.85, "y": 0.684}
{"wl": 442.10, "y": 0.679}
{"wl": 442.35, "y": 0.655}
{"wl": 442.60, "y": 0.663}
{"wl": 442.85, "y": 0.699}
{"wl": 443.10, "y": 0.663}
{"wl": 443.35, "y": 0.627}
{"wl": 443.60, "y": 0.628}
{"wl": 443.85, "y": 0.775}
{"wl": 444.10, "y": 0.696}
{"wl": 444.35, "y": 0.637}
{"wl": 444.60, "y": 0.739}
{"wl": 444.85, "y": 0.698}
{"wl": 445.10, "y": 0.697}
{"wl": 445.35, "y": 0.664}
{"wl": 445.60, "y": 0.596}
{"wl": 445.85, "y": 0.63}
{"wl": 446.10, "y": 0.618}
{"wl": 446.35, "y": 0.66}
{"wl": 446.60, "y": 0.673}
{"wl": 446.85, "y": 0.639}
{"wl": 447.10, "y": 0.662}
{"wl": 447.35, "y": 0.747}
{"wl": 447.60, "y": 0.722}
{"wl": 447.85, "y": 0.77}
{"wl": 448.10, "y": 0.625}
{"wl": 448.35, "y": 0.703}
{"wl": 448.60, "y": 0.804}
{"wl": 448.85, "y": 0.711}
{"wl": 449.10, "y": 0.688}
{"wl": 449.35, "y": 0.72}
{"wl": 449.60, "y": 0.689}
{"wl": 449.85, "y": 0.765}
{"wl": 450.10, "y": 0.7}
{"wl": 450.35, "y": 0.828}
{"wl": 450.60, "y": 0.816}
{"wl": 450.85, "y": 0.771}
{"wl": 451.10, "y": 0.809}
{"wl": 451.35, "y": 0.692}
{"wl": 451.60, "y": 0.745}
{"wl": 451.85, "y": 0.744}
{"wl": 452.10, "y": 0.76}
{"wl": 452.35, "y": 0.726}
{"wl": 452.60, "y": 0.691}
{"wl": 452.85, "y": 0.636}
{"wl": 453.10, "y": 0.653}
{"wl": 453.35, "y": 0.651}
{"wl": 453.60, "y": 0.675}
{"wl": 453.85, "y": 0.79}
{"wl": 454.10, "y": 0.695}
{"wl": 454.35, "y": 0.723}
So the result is 0.11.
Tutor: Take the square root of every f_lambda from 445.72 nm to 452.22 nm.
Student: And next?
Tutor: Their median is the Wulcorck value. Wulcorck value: 0.846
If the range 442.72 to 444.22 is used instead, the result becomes 0.824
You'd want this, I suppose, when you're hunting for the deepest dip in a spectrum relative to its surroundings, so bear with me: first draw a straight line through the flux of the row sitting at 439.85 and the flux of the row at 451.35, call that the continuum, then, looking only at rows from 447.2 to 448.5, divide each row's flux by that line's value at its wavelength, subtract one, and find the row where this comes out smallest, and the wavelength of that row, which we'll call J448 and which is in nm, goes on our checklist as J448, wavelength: 448.10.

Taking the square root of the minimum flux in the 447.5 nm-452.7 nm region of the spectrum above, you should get 0.79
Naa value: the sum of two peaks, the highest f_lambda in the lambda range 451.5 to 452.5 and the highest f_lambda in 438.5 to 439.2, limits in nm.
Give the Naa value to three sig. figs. 1.35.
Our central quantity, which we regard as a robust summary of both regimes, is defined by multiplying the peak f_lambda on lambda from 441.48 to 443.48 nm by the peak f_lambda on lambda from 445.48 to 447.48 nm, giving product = 0.52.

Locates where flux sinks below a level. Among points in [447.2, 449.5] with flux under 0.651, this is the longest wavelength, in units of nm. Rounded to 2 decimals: 448.10 nm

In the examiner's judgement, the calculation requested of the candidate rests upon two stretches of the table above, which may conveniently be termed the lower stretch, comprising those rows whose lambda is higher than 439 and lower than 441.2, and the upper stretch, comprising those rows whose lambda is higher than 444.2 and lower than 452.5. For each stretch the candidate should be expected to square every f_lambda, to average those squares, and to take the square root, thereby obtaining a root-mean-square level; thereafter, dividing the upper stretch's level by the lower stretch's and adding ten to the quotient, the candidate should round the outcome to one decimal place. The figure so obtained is 11.2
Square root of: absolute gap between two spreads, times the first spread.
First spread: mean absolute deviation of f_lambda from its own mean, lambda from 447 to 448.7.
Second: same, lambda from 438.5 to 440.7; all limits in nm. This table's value 0.036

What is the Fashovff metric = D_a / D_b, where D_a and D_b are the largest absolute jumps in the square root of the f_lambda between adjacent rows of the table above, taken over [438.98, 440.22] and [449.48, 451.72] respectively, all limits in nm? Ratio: 0.6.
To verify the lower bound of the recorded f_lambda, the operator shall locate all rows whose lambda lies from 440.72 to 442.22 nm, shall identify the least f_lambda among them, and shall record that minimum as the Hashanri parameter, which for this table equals 0.578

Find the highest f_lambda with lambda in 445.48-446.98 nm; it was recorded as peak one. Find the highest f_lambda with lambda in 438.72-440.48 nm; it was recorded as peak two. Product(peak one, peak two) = 0.44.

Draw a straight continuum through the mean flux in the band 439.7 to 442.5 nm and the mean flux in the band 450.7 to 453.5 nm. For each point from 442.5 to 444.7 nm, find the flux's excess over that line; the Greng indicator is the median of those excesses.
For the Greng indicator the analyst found 0.023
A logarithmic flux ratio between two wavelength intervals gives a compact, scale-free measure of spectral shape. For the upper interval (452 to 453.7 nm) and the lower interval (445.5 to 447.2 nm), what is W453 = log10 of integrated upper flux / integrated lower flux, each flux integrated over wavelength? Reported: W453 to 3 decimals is 0.029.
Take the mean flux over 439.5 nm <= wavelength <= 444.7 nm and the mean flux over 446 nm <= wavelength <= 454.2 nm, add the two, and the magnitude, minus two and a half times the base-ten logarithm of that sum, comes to -0.34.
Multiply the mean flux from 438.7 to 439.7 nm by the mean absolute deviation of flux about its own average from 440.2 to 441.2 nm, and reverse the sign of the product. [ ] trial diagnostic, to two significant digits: -0.028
